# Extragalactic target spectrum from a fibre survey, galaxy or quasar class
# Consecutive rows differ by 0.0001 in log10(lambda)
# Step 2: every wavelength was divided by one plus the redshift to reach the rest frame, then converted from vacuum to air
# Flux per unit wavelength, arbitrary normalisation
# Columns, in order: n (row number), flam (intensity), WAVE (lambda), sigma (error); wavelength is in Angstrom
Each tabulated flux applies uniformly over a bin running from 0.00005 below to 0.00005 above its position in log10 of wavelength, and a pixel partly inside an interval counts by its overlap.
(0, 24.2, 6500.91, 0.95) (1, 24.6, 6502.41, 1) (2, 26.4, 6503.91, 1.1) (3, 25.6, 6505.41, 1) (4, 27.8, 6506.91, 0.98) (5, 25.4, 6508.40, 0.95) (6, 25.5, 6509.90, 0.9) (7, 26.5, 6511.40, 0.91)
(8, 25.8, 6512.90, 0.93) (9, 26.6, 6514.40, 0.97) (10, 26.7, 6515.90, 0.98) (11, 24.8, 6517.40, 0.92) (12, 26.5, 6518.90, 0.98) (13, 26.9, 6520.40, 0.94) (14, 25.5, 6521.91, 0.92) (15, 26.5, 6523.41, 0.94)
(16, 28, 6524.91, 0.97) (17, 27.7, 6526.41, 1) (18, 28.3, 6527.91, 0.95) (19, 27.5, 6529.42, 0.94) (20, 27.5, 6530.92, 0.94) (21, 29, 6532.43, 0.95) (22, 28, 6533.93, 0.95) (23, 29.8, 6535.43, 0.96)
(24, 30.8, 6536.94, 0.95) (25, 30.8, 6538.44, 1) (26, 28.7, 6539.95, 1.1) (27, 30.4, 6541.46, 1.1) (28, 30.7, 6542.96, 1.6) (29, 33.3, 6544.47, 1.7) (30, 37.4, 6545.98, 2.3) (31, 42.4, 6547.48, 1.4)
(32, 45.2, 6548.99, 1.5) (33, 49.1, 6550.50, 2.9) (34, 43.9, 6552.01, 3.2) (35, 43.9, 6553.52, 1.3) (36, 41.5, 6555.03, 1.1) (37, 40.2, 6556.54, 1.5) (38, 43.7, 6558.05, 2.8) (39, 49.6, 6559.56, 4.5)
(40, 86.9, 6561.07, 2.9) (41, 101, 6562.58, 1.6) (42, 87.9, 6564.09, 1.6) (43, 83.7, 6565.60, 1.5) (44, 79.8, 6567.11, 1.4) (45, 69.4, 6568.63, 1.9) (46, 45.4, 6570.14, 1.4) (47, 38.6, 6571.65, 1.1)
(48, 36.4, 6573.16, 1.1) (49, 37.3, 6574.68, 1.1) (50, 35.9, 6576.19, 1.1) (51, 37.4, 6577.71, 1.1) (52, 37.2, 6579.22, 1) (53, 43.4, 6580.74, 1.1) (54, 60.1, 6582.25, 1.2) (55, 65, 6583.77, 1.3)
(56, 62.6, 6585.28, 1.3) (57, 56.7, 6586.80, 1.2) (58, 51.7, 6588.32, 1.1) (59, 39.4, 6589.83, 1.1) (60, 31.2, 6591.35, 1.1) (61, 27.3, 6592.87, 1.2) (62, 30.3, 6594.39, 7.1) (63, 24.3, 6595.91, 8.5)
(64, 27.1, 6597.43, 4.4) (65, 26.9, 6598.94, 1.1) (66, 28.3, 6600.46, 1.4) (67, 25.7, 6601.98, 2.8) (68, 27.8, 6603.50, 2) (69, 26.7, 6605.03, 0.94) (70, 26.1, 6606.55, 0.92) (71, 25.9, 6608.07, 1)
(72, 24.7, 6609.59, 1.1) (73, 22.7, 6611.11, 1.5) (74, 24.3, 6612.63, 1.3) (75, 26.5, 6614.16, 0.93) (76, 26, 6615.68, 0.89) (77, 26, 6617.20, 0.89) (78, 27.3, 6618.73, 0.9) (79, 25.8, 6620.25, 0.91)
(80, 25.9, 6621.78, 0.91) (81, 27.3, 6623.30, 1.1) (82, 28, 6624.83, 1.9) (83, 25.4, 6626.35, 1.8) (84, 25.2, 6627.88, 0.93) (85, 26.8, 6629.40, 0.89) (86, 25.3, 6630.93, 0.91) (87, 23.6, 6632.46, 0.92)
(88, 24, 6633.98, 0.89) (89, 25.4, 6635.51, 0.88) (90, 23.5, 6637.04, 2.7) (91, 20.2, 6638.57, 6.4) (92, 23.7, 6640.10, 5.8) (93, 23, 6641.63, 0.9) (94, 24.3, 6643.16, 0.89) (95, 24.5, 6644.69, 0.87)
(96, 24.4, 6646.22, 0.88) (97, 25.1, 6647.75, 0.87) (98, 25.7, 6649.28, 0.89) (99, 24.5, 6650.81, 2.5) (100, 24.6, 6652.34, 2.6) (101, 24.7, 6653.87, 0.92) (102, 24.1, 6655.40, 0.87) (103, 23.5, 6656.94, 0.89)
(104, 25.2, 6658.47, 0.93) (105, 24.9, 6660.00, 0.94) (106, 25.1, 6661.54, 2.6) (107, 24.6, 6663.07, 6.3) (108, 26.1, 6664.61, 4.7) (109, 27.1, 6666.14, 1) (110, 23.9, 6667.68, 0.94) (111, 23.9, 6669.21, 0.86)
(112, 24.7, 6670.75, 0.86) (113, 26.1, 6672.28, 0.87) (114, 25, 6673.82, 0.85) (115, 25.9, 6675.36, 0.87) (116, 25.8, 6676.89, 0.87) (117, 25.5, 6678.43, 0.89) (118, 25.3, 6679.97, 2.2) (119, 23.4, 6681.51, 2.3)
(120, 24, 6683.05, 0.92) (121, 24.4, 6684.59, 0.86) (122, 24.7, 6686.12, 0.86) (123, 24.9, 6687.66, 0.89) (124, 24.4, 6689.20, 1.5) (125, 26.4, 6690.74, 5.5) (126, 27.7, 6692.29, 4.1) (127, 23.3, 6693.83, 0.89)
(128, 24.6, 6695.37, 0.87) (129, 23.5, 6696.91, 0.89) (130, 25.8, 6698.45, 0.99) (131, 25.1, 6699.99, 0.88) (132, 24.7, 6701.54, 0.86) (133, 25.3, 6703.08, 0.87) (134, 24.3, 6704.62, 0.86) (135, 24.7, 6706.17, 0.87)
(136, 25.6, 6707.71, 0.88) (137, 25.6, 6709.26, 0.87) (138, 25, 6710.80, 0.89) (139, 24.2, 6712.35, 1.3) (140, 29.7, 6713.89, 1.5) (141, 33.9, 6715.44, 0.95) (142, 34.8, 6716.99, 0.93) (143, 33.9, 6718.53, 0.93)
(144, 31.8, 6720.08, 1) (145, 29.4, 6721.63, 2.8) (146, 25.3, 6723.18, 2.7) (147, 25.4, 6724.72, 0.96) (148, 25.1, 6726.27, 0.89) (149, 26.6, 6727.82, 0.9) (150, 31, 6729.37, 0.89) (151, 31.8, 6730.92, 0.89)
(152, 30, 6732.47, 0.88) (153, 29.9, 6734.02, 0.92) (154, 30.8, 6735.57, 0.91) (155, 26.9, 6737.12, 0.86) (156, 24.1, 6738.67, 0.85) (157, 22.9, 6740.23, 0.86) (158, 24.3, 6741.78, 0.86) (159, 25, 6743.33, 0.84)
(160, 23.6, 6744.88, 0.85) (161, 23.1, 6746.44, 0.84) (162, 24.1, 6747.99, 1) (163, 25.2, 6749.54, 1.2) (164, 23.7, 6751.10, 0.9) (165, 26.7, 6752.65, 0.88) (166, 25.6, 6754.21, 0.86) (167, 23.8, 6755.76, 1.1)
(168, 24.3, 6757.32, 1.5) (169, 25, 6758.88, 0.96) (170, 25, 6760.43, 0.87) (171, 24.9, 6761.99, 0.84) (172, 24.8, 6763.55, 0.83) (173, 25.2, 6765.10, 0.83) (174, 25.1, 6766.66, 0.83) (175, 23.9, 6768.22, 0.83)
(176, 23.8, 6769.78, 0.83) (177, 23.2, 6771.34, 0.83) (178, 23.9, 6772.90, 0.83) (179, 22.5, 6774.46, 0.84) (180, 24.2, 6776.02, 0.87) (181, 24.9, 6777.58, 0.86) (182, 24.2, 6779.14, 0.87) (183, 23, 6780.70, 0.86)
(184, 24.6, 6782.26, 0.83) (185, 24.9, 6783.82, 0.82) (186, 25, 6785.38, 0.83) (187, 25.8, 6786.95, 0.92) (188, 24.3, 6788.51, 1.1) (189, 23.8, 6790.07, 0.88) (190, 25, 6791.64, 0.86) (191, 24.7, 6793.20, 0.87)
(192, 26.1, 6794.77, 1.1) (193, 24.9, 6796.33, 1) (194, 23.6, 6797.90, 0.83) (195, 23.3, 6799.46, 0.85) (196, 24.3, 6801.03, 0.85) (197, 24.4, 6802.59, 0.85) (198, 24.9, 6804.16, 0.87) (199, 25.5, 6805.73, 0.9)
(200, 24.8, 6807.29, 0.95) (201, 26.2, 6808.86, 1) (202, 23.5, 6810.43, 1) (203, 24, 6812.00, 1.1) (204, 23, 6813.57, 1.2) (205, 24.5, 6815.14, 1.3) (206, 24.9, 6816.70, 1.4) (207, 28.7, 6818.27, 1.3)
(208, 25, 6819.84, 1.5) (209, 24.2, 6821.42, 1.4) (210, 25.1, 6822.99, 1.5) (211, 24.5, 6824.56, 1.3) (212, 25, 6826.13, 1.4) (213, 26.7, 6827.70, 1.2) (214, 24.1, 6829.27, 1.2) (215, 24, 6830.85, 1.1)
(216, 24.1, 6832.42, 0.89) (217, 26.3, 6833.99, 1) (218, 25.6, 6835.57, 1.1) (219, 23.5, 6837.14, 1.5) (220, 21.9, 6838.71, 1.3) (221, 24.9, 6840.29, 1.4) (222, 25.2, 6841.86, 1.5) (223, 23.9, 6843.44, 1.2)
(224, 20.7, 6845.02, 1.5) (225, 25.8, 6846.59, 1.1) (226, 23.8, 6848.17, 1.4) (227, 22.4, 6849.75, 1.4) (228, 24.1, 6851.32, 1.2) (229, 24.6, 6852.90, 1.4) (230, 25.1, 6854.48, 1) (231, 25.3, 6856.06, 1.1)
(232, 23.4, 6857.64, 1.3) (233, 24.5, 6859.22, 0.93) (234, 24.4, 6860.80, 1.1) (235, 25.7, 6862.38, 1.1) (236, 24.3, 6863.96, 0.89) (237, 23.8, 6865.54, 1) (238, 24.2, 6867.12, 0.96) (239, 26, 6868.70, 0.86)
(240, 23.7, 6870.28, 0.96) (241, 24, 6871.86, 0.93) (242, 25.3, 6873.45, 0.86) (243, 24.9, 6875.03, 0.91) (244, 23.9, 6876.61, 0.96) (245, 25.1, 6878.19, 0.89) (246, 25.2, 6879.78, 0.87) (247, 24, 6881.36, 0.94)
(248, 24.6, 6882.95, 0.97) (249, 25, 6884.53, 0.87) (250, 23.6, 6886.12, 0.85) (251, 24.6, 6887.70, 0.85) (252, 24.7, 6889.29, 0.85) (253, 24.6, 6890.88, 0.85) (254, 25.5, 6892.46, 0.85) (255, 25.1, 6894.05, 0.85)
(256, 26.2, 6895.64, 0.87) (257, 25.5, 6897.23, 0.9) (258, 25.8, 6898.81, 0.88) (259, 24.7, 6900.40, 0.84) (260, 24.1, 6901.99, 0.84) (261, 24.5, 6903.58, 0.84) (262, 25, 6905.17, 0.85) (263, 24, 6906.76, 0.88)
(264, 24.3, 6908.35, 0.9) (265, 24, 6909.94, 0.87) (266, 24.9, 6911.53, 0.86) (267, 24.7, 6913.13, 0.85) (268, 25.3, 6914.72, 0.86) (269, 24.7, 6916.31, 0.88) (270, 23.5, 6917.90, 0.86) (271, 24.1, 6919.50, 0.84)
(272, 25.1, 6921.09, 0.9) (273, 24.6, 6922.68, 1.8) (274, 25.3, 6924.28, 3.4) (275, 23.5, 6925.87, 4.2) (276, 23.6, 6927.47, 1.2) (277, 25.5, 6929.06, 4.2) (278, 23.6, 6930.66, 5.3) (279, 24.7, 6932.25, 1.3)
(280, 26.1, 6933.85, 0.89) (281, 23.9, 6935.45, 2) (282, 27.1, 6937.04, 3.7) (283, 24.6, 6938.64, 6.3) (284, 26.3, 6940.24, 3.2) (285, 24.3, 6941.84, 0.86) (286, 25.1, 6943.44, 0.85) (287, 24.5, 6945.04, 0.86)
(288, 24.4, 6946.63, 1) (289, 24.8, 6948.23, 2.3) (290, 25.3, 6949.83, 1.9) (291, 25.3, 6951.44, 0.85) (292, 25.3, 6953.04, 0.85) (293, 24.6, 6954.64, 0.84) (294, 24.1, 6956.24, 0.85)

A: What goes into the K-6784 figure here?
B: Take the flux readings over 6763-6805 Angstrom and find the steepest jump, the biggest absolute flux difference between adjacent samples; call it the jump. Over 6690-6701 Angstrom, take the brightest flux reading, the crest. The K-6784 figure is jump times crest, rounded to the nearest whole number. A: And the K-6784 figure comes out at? 47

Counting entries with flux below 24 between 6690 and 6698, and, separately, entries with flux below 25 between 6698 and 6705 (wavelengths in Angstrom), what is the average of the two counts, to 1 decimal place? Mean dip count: 2.0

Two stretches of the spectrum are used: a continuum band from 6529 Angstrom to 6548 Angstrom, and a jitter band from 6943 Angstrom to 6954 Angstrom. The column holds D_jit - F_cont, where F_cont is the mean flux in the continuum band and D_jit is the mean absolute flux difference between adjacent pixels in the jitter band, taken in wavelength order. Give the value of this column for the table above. -31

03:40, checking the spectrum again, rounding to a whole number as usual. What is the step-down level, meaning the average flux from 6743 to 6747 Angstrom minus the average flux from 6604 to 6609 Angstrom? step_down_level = -2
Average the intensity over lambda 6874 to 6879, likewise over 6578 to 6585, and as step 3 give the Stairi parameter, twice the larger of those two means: 103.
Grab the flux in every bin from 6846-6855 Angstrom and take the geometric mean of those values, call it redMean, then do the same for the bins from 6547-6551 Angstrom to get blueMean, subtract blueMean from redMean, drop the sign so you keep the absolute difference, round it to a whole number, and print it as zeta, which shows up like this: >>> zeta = 21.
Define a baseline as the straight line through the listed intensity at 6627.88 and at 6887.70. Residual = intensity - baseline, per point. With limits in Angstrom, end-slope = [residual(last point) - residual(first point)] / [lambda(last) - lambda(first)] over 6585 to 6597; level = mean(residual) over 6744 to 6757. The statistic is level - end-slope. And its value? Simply 3.2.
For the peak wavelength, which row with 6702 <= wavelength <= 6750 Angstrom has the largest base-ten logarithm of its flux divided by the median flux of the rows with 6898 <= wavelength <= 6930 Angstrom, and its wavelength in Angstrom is 6716.99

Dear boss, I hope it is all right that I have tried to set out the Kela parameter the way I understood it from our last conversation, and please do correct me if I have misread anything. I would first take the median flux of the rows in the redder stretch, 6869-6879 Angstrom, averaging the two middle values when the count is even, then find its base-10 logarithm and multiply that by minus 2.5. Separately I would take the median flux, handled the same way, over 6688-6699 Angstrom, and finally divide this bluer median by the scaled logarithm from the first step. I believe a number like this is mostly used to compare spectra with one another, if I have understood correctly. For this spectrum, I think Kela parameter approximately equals -7.1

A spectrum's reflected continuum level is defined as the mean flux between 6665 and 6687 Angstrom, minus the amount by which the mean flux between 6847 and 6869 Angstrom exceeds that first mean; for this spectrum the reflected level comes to 25.6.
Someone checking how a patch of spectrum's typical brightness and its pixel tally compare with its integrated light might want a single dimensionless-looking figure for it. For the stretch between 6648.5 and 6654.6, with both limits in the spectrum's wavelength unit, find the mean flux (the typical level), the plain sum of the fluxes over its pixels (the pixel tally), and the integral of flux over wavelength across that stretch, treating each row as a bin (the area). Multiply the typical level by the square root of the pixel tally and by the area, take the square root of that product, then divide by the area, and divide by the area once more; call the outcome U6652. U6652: 0.0084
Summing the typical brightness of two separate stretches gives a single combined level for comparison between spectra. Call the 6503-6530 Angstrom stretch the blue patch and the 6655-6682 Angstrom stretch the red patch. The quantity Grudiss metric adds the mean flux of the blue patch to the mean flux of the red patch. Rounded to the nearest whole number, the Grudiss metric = 52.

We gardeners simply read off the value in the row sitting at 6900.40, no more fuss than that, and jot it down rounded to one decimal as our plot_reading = 24.7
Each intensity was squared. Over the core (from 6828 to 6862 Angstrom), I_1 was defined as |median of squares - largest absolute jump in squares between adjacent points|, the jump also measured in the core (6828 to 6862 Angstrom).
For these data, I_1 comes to 344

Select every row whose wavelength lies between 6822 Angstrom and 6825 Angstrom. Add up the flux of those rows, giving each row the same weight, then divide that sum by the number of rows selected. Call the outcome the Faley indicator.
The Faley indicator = 24.8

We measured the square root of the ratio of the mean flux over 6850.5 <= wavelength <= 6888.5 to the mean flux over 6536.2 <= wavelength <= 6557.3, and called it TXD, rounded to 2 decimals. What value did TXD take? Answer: 0.81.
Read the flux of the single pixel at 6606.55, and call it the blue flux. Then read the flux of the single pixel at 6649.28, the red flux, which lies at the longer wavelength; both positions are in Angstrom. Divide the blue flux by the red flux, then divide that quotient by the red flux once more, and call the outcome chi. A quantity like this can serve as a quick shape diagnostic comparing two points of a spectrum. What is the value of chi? 0.040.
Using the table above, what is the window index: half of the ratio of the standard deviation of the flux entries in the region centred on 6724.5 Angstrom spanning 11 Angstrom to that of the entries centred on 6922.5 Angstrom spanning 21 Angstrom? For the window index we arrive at 1.9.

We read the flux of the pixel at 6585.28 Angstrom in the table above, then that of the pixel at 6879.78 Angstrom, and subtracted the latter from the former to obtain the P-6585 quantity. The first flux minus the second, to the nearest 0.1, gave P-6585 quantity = 37.4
